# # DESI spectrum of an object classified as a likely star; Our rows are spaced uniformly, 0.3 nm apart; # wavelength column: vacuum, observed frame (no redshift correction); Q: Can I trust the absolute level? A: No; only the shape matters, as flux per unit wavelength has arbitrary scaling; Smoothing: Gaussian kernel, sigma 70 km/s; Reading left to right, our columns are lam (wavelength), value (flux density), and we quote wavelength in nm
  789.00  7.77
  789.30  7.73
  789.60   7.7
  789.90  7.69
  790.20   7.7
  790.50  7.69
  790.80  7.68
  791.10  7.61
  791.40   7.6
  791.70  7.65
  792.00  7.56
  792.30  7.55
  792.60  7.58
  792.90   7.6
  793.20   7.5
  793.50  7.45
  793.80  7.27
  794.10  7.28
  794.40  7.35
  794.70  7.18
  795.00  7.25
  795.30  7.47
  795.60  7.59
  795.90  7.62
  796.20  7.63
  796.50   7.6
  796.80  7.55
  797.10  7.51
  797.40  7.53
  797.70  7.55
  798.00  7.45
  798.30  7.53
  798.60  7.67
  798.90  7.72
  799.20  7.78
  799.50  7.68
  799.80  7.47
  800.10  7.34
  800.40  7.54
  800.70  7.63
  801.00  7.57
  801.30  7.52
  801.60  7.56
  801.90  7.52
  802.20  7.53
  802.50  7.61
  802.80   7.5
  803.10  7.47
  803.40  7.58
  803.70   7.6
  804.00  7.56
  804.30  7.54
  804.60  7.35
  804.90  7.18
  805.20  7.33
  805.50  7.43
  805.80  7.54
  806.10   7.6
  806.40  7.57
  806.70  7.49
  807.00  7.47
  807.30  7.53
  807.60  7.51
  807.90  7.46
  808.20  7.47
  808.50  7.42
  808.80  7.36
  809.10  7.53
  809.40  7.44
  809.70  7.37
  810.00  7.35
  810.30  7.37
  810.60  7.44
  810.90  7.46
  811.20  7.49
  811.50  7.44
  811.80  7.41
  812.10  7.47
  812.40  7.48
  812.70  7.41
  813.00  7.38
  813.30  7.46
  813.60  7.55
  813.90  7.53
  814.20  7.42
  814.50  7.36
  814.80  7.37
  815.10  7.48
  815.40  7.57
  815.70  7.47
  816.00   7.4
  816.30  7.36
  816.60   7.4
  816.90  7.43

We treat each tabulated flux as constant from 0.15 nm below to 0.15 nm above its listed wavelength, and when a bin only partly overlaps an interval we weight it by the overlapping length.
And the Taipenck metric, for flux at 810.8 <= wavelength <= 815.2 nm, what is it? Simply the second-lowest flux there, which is 7.37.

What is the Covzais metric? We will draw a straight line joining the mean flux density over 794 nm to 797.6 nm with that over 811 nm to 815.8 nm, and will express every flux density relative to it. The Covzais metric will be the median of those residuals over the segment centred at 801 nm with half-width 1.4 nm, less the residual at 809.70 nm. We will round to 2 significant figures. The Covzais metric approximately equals 0.16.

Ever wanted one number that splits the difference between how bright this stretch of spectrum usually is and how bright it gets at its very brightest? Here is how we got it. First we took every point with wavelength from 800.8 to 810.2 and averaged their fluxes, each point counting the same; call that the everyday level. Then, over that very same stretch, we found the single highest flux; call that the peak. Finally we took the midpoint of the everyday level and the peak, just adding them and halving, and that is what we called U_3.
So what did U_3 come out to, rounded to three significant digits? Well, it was 7.55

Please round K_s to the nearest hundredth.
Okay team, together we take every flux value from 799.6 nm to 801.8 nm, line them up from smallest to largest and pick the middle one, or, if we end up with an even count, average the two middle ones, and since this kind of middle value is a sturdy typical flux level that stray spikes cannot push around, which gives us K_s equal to 7.54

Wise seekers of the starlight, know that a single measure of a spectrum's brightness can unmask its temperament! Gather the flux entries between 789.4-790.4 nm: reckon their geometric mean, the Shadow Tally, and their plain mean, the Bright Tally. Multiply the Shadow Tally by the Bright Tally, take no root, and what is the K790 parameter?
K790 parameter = 59.2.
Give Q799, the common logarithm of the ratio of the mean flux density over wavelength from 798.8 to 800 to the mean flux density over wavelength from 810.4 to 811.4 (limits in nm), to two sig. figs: 0.011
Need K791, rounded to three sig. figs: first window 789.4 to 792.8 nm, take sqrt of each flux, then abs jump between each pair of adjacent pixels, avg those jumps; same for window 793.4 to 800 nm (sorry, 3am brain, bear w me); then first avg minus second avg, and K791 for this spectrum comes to -0.0101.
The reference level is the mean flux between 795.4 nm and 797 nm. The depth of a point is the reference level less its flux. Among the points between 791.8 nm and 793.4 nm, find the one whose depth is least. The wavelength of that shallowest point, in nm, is 792.90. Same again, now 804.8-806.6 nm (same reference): 806.10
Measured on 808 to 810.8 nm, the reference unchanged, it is 809.10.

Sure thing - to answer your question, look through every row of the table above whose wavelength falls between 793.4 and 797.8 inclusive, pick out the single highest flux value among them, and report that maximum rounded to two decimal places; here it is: 7.63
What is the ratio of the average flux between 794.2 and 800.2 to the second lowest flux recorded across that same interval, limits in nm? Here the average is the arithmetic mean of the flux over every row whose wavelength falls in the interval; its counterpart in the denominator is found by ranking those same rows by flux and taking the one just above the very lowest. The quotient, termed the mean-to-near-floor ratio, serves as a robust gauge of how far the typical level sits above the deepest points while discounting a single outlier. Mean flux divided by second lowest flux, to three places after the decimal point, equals 1.038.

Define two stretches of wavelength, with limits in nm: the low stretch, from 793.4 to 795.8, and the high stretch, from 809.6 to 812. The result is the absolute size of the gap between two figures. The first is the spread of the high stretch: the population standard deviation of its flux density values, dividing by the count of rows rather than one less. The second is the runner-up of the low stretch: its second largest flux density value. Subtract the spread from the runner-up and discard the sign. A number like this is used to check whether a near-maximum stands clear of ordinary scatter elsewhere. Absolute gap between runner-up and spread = 7.42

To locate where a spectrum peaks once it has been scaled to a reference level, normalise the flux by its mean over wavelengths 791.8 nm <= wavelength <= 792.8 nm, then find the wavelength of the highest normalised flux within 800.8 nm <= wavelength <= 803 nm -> 802.50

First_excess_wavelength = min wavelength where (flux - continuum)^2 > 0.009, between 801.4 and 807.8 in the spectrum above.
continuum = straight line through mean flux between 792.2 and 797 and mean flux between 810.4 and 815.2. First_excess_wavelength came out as 801.60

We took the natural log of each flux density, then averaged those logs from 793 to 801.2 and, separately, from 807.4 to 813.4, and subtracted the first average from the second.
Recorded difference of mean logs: -0.0094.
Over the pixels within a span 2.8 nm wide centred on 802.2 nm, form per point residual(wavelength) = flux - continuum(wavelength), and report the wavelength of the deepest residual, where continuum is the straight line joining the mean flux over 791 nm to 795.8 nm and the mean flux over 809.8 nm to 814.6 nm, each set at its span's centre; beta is 803.10 nm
